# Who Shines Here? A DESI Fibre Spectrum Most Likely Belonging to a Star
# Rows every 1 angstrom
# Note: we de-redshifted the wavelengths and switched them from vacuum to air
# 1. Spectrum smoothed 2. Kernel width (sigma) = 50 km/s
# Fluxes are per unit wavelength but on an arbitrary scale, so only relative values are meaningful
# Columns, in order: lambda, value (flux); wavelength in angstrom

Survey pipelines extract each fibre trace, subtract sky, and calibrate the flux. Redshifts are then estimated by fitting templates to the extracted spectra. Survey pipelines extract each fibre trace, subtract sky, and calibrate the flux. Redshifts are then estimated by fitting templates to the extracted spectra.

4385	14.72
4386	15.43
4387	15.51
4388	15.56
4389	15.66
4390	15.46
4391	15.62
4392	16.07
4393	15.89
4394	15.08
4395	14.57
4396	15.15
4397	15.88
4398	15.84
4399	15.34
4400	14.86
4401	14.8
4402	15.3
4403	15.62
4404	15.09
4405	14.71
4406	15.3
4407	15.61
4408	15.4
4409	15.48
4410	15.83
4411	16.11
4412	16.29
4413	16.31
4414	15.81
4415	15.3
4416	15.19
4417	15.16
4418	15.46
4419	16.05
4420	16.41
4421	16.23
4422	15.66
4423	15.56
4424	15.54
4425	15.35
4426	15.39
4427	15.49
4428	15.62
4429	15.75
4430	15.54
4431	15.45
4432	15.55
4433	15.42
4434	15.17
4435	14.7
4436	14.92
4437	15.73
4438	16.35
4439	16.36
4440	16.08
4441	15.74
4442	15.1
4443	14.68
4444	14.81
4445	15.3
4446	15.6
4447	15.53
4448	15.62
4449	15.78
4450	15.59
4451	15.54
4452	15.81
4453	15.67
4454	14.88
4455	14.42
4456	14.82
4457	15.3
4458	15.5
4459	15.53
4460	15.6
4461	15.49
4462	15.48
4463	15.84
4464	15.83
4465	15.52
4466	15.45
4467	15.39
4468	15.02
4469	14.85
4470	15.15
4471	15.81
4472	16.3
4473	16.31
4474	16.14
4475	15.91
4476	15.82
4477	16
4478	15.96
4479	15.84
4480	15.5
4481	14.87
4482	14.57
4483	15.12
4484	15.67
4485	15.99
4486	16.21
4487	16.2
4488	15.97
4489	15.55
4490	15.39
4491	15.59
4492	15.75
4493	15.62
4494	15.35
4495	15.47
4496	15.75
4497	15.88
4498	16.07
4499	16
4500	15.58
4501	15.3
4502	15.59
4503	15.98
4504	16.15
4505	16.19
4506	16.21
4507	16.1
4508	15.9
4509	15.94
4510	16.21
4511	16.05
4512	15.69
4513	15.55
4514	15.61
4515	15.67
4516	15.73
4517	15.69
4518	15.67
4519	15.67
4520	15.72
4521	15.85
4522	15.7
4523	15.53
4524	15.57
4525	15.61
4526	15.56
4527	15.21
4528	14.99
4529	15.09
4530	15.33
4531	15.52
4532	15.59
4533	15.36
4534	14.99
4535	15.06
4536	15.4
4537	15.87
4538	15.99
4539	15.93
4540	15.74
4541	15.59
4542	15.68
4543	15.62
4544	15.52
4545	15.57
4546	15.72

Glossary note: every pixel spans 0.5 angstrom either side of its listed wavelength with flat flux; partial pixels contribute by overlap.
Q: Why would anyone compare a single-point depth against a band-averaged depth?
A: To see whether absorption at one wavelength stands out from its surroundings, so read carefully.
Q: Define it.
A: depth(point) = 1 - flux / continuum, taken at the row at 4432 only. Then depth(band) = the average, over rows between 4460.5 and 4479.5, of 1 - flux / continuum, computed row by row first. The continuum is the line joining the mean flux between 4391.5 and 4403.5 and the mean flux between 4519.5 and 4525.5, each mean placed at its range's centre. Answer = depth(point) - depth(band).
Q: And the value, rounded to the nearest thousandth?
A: 0.003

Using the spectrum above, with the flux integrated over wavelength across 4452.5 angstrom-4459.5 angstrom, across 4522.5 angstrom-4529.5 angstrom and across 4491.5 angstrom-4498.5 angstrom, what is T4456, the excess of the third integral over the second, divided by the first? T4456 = 0.022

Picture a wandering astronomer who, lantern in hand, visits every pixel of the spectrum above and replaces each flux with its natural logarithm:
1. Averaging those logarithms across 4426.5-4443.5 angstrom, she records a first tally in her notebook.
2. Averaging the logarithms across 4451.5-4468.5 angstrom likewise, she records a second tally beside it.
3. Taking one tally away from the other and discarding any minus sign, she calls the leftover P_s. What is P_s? 0.008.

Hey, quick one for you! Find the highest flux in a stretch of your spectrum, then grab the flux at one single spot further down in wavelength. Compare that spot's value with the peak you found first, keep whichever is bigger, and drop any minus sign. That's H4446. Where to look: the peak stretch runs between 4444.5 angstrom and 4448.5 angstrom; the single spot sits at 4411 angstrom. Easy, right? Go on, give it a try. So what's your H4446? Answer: 16.1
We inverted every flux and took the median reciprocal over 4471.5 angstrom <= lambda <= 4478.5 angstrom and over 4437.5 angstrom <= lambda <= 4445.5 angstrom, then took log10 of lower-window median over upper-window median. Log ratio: 0.013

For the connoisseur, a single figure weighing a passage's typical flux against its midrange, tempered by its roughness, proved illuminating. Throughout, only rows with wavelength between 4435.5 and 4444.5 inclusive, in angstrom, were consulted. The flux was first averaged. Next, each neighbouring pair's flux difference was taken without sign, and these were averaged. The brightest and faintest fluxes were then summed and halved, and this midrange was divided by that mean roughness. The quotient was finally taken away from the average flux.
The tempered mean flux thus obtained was -23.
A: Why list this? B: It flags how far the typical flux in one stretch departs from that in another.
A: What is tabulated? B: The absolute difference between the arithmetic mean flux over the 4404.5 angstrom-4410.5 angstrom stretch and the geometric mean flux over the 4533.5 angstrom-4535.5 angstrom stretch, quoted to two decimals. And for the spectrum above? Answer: 0.36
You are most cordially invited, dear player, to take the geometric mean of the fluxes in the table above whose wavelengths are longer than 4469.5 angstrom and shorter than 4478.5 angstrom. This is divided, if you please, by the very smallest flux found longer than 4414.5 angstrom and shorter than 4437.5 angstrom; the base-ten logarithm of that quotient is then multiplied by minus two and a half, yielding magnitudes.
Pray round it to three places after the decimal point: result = -0.087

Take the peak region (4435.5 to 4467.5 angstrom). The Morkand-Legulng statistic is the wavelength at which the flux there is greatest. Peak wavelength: 4439 angstrom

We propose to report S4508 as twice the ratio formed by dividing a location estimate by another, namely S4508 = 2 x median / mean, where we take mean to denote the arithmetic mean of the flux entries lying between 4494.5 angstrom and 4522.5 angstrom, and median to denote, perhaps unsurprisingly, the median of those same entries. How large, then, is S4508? 1.99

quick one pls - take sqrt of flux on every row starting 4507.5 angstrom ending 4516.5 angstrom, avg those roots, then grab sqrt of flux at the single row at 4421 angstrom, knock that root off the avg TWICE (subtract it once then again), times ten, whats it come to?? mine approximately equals -40.8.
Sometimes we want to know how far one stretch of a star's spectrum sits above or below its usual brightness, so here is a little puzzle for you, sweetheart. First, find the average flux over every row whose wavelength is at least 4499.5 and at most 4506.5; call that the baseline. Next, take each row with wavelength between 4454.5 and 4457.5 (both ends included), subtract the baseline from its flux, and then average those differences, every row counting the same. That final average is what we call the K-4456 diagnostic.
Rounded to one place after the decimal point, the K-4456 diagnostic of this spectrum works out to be -1.0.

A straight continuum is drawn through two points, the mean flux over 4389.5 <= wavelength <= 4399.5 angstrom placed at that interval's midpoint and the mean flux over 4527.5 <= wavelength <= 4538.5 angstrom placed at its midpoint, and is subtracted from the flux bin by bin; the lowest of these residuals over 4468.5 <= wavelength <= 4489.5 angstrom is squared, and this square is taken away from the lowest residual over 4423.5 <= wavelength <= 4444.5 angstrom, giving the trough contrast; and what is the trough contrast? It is -1.5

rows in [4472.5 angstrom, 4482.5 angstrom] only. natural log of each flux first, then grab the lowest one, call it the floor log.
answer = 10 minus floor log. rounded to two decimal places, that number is 7.32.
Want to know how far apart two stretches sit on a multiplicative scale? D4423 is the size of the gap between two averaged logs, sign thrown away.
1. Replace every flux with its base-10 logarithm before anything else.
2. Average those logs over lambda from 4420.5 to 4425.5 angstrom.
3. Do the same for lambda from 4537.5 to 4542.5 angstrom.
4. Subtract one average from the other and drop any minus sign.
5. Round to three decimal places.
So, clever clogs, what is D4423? 0.003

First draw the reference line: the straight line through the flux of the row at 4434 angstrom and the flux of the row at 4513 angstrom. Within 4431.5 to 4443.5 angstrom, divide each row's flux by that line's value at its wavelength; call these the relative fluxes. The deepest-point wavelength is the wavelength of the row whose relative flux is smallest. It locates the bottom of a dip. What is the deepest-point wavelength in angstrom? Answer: 4443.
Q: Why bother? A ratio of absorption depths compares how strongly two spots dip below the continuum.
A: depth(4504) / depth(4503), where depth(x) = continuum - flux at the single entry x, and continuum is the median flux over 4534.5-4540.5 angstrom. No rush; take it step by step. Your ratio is 2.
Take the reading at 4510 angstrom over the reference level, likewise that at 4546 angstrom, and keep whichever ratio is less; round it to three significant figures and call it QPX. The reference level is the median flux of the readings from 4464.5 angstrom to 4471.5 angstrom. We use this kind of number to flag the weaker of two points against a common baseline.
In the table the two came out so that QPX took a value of 1.02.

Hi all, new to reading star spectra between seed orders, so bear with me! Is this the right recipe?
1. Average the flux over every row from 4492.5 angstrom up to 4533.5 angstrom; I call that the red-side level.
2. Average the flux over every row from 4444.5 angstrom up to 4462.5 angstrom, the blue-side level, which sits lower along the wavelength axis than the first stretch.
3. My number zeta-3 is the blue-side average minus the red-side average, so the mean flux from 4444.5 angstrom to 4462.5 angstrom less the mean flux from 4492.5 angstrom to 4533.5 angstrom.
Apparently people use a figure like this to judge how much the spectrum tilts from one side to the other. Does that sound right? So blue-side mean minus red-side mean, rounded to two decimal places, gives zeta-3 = -0.27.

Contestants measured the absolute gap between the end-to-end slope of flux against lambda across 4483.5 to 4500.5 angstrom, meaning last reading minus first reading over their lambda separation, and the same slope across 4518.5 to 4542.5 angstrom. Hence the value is 0.01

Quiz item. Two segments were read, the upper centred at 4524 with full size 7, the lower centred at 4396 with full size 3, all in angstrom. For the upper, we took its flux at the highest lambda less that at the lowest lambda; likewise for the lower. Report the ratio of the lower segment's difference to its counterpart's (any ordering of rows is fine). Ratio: -2.0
